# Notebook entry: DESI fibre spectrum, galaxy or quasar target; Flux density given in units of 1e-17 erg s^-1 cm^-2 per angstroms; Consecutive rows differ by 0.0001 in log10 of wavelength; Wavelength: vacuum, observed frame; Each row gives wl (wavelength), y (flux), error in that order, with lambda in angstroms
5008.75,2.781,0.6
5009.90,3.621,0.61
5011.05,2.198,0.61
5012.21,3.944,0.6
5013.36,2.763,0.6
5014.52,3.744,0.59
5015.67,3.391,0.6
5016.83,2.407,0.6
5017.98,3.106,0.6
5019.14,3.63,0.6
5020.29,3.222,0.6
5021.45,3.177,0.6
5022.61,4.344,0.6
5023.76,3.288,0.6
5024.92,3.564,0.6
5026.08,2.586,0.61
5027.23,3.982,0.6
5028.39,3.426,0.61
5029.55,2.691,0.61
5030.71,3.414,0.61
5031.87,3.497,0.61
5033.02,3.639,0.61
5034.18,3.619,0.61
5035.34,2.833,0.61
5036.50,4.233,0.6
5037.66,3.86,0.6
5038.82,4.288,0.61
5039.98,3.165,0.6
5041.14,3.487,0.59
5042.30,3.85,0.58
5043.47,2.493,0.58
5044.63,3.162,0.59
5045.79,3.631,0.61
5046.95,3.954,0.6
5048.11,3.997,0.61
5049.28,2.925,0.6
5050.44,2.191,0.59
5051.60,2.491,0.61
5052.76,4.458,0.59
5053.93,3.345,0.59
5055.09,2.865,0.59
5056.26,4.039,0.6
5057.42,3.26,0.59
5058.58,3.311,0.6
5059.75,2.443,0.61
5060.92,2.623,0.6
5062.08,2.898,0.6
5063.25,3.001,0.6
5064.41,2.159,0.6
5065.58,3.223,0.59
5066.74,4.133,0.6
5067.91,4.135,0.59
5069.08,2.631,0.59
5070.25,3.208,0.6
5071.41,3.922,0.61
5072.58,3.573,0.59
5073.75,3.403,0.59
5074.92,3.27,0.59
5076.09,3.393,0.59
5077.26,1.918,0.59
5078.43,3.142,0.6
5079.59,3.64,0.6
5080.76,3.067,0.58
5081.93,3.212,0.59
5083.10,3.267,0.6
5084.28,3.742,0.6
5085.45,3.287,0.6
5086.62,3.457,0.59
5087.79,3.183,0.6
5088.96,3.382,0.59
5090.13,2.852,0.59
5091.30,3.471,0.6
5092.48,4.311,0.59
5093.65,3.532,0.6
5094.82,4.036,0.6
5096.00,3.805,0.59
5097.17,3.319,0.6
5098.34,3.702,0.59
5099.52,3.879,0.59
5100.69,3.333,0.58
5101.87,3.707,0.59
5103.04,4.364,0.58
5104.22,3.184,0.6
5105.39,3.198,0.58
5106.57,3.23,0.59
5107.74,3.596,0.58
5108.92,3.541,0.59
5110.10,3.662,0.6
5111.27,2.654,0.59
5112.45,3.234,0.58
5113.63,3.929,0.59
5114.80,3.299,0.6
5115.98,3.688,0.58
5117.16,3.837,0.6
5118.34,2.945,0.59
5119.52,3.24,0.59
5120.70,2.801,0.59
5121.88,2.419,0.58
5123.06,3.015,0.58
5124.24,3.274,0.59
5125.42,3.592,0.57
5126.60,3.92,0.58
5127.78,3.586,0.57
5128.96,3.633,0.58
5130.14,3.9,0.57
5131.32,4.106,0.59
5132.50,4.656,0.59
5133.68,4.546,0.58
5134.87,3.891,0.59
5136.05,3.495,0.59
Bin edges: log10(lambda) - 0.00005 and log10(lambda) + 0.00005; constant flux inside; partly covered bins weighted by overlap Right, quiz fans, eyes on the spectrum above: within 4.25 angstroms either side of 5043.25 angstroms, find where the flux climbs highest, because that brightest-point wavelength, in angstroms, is 5046.95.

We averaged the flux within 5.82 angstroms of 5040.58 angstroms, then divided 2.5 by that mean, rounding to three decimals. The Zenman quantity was 0.714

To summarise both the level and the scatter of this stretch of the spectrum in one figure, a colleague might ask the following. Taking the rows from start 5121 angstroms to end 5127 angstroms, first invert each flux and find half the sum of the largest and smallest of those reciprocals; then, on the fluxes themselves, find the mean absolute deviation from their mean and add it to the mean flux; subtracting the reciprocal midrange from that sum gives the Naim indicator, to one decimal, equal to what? 3.3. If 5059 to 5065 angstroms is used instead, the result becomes 2.5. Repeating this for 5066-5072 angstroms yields 3.8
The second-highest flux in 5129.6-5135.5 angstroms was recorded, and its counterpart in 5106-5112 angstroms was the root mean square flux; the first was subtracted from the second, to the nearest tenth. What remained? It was -1.2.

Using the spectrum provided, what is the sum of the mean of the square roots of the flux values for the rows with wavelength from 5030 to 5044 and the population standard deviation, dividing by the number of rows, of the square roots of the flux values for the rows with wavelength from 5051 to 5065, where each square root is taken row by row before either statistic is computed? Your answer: 2.05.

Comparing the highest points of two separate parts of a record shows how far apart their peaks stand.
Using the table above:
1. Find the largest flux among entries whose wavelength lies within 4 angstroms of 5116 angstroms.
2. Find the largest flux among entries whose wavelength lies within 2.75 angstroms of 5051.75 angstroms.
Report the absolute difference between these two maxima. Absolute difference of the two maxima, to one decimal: 0.5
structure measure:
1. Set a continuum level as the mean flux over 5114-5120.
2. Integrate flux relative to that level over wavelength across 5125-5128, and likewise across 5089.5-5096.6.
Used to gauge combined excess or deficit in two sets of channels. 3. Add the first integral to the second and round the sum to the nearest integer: 3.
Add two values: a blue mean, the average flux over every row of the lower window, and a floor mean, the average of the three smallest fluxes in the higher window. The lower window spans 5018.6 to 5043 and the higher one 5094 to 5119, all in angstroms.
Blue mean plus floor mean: 6.4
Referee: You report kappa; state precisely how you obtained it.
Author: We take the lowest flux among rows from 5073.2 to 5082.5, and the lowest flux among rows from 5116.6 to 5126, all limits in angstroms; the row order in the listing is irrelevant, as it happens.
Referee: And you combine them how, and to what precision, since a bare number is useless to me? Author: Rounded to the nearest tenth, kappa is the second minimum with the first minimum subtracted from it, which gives 0.5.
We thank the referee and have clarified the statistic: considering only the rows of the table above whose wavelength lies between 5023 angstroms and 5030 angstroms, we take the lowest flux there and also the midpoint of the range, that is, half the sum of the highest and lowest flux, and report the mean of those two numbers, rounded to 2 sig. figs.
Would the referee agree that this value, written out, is 2.9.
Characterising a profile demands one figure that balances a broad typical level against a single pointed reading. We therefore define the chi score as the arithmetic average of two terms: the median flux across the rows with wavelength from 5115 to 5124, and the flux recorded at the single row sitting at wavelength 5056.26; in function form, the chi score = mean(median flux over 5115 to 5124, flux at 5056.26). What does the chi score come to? 3.53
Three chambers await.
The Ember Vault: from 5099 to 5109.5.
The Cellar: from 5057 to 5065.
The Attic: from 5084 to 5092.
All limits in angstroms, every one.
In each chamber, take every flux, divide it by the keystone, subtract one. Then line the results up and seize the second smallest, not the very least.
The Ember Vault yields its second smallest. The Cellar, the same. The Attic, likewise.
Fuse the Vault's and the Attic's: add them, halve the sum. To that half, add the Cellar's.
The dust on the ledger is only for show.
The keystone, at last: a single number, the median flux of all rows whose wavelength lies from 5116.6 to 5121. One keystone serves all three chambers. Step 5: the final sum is -0.18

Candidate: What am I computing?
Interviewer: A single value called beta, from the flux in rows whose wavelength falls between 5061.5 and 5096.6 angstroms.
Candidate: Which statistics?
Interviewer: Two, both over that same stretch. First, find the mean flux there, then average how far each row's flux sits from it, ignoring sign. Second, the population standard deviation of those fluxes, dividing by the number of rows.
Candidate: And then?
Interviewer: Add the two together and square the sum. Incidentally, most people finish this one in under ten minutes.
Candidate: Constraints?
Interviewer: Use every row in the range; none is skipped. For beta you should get 0.83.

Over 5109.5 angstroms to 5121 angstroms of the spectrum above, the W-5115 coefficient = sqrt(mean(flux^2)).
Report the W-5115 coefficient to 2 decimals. 3.36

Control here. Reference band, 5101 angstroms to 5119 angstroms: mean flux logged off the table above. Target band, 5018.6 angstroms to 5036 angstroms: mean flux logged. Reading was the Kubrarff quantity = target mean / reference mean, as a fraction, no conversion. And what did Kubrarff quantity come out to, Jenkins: 0.98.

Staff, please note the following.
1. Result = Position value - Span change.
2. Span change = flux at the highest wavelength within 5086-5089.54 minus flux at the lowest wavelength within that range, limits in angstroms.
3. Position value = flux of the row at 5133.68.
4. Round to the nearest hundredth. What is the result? 4.62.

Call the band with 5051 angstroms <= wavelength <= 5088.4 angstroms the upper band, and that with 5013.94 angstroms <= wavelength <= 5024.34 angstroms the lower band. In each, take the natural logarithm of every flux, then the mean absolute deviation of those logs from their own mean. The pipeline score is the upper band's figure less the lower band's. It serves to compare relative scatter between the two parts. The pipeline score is 0.024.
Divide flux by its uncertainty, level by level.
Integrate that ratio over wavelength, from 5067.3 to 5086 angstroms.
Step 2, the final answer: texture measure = 104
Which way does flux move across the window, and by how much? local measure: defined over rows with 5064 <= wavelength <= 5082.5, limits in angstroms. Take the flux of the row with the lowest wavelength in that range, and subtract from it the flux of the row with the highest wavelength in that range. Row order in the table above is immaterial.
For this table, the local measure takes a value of -1.1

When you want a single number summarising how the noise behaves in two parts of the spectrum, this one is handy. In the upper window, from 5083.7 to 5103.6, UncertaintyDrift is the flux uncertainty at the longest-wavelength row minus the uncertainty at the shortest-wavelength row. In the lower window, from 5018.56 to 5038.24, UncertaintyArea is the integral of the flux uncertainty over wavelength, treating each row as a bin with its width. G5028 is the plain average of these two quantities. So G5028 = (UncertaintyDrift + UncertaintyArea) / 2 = 5.94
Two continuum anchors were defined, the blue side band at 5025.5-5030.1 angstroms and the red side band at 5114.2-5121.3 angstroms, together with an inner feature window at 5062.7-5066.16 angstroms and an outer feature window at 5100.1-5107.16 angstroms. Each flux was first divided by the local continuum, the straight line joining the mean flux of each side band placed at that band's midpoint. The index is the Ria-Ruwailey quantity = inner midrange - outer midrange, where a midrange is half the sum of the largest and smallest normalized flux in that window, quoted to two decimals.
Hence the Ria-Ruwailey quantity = -0.32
